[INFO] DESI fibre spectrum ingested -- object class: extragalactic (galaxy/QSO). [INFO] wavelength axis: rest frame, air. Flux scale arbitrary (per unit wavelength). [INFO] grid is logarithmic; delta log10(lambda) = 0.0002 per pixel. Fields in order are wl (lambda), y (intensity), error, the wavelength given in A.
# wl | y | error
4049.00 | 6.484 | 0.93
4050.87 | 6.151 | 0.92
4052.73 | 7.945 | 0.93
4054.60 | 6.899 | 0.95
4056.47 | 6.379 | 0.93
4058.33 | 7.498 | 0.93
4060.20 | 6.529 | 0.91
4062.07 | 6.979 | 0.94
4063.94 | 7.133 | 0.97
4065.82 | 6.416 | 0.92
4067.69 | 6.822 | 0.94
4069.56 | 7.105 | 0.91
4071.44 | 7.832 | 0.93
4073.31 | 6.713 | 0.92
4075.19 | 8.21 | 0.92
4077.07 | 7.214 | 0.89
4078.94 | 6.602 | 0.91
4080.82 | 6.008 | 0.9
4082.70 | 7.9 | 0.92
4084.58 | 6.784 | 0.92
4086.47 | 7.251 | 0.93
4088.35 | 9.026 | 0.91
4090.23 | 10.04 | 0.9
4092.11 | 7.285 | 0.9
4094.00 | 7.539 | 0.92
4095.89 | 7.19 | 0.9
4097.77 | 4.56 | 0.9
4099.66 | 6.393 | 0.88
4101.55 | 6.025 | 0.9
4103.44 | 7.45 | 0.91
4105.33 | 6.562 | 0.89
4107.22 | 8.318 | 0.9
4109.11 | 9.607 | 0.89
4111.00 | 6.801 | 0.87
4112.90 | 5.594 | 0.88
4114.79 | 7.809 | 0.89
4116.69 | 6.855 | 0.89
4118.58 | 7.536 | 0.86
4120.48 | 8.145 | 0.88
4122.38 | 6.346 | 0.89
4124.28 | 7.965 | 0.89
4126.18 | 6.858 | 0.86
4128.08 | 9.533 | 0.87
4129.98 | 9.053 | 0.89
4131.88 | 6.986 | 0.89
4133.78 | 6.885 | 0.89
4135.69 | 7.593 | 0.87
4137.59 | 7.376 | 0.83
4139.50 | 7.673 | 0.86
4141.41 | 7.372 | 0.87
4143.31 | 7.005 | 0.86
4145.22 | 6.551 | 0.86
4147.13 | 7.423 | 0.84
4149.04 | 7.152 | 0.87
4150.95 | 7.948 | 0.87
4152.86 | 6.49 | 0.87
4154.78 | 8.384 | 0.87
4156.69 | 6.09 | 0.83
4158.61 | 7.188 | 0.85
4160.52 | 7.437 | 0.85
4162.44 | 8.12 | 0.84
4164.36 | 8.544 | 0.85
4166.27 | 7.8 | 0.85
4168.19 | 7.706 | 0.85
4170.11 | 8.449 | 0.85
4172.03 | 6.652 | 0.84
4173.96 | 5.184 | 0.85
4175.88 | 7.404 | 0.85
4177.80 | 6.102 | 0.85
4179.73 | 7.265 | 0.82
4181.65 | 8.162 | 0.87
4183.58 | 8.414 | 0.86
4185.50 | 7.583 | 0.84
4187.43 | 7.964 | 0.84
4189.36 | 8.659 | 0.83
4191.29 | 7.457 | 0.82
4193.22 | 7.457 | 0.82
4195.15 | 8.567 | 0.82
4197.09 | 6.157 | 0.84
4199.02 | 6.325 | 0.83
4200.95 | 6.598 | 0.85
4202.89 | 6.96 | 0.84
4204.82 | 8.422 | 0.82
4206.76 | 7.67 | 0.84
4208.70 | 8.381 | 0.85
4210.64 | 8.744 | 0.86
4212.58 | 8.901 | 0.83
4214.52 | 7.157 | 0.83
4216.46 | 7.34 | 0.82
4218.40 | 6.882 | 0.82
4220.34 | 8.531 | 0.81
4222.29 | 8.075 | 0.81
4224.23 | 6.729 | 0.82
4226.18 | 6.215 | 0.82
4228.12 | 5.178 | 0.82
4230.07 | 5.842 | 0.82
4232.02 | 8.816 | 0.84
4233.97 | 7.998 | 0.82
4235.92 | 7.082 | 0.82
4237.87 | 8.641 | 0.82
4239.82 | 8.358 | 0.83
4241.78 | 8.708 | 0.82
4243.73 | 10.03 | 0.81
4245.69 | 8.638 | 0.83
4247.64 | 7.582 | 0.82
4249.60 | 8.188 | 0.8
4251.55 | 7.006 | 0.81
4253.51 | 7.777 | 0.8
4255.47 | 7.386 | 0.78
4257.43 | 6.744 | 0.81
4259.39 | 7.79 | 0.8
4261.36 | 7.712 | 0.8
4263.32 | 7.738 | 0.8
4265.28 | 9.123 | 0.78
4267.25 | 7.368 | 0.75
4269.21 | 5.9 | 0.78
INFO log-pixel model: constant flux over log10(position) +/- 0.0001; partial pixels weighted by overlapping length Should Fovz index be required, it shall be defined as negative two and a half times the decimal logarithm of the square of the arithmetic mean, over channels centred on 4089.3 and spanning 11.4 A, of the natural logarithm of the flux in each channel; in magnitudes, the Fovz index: -1.58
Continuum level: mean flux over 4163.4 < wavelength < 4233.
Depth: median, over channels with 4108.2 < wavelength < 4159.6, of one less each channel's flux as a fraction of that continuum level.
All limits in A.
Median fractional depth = 0.01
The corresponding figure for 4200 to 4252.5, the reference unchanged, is -0.07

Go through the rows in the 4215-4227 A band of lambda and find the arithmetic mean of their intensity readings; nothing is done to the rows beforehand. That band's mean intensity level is 7.30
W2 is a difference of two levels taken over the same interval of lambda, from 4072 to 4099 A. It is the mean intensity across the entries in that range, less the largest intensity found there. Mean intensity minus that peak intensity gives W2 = -2.7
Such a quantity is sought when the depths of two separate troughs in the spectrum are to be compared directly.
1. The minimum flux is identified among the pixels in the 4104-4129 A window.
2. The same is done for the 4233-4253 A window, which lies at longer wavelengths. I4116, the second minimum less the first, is 1.4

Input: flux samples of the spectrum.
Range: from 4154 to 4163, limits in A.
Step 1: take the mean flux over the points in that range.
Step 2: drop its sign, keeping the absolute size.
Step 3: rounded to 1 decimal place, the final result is 7.4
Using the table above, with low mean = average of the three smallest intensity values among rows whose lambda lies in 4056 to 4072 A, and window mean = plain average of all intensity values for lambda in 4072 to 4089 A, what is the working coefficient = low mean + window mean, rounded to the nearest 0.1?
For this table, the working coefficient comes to 13.7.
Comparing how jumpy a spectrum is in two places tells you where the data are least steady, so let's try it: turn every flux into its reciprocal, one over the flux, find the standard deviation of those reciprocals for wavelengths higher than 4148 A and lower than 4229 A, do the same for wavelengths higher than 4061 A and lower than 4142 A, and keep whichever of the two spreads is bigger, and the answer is 0.021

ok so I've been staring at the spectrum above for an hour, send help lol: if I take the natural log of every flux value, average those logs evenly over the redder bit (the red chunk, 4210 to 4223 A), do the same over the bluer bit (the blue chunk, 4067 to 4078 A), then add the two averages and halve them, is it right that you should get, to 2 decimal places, 2.03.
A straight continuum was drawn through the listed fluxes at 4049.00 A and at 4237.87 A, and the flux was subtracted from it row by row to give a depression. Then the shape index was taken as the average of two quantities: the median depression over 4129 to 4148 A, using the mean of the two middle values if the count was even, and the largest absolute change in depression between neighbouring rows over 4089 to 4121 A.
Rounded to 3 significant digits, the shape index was 1.50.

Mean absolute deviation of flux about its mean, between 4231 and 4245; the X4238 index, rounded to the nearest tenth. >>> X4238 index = 0.6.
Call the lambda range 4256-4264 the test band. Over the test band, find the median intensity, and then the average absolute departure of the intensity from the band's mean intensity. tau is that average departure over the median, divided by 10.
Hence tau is 0.0049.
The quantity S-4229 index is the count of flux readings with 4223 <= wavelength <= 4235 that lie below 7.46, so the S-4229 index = 4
